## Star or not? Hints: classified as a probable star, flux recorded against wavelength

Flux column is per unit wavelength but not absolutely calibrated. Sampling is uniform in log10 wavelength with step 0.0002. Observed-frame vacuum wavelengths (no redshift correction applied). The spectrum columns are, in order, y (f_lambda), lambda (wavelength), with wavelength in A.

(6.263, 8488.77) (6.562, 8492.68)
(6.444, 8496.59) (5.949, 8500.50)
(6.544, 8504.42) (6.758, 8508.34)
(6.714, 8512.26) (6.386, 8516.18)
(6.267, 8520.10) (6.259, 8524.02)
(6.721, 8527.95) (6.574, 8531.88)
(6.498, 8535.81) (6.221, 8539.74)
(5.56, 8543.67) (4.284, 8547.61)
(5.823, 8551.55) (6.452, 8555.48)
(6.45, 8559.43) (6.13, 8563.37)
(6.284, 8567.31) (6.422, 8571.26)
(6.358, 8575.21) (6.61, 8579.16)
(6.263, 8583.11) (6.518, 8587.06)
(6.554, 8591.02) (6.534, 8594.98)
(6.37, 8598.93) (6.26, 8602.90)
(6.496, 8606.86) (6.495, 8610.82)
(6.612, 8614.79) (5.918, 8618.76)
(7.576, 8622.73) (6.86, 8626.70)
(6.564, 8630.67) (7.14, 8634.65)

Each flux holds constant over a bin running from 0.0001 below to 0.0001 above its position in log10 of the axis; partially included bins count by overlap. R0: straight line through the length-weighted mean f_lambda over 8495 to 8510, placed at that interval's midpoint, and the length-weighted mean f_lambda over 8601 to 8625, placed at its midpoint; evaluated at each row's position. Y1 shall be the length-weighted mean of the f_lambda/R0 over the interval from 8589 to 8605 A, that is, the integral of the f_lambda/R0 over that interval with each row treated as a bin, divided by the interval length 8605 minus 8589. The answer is 0.98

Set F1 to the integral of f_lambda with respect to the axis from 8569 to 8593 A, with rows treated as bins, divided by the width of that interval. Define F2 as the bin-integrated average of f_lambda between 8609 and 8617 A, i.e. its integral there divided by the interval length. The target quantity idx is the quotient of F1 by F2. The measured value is 0.99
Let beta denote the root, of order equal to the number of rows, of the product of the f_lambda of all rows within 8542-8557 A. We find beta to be 5.47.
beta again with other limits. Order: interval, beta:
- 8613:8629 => 6.72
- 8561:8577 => 6.30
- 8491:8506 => 6.37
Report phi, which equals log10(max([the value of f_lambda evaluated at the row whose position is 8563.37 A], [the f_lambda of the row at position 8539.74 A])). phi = 0.794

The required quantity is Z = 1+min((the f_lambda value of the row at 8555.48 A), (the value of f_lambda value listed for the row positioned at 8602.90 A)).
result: 7.26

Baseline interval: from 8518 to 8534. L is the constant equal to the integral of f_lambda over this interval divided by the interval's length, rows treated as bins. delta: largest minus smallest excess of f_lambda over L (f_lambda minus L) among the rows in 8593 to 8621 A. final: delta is 0.69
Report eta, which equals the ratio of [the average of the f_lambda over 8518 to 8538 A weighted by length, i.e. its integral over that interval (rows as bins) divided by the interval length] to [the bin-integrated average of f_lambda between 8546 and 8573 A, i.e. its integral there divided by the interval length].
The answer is 1.08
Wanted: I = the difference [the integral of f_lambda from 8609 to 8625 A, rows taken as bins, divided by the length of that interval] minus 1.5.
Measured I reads 5.15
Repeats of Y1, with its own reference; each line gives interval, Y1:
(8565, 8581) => 0.98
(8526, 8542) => 1.00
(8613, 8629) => 1.03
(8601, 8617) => 0.98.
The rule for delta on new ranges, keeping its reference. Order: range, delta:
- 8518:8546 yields 1.16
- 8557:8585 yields 0.48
